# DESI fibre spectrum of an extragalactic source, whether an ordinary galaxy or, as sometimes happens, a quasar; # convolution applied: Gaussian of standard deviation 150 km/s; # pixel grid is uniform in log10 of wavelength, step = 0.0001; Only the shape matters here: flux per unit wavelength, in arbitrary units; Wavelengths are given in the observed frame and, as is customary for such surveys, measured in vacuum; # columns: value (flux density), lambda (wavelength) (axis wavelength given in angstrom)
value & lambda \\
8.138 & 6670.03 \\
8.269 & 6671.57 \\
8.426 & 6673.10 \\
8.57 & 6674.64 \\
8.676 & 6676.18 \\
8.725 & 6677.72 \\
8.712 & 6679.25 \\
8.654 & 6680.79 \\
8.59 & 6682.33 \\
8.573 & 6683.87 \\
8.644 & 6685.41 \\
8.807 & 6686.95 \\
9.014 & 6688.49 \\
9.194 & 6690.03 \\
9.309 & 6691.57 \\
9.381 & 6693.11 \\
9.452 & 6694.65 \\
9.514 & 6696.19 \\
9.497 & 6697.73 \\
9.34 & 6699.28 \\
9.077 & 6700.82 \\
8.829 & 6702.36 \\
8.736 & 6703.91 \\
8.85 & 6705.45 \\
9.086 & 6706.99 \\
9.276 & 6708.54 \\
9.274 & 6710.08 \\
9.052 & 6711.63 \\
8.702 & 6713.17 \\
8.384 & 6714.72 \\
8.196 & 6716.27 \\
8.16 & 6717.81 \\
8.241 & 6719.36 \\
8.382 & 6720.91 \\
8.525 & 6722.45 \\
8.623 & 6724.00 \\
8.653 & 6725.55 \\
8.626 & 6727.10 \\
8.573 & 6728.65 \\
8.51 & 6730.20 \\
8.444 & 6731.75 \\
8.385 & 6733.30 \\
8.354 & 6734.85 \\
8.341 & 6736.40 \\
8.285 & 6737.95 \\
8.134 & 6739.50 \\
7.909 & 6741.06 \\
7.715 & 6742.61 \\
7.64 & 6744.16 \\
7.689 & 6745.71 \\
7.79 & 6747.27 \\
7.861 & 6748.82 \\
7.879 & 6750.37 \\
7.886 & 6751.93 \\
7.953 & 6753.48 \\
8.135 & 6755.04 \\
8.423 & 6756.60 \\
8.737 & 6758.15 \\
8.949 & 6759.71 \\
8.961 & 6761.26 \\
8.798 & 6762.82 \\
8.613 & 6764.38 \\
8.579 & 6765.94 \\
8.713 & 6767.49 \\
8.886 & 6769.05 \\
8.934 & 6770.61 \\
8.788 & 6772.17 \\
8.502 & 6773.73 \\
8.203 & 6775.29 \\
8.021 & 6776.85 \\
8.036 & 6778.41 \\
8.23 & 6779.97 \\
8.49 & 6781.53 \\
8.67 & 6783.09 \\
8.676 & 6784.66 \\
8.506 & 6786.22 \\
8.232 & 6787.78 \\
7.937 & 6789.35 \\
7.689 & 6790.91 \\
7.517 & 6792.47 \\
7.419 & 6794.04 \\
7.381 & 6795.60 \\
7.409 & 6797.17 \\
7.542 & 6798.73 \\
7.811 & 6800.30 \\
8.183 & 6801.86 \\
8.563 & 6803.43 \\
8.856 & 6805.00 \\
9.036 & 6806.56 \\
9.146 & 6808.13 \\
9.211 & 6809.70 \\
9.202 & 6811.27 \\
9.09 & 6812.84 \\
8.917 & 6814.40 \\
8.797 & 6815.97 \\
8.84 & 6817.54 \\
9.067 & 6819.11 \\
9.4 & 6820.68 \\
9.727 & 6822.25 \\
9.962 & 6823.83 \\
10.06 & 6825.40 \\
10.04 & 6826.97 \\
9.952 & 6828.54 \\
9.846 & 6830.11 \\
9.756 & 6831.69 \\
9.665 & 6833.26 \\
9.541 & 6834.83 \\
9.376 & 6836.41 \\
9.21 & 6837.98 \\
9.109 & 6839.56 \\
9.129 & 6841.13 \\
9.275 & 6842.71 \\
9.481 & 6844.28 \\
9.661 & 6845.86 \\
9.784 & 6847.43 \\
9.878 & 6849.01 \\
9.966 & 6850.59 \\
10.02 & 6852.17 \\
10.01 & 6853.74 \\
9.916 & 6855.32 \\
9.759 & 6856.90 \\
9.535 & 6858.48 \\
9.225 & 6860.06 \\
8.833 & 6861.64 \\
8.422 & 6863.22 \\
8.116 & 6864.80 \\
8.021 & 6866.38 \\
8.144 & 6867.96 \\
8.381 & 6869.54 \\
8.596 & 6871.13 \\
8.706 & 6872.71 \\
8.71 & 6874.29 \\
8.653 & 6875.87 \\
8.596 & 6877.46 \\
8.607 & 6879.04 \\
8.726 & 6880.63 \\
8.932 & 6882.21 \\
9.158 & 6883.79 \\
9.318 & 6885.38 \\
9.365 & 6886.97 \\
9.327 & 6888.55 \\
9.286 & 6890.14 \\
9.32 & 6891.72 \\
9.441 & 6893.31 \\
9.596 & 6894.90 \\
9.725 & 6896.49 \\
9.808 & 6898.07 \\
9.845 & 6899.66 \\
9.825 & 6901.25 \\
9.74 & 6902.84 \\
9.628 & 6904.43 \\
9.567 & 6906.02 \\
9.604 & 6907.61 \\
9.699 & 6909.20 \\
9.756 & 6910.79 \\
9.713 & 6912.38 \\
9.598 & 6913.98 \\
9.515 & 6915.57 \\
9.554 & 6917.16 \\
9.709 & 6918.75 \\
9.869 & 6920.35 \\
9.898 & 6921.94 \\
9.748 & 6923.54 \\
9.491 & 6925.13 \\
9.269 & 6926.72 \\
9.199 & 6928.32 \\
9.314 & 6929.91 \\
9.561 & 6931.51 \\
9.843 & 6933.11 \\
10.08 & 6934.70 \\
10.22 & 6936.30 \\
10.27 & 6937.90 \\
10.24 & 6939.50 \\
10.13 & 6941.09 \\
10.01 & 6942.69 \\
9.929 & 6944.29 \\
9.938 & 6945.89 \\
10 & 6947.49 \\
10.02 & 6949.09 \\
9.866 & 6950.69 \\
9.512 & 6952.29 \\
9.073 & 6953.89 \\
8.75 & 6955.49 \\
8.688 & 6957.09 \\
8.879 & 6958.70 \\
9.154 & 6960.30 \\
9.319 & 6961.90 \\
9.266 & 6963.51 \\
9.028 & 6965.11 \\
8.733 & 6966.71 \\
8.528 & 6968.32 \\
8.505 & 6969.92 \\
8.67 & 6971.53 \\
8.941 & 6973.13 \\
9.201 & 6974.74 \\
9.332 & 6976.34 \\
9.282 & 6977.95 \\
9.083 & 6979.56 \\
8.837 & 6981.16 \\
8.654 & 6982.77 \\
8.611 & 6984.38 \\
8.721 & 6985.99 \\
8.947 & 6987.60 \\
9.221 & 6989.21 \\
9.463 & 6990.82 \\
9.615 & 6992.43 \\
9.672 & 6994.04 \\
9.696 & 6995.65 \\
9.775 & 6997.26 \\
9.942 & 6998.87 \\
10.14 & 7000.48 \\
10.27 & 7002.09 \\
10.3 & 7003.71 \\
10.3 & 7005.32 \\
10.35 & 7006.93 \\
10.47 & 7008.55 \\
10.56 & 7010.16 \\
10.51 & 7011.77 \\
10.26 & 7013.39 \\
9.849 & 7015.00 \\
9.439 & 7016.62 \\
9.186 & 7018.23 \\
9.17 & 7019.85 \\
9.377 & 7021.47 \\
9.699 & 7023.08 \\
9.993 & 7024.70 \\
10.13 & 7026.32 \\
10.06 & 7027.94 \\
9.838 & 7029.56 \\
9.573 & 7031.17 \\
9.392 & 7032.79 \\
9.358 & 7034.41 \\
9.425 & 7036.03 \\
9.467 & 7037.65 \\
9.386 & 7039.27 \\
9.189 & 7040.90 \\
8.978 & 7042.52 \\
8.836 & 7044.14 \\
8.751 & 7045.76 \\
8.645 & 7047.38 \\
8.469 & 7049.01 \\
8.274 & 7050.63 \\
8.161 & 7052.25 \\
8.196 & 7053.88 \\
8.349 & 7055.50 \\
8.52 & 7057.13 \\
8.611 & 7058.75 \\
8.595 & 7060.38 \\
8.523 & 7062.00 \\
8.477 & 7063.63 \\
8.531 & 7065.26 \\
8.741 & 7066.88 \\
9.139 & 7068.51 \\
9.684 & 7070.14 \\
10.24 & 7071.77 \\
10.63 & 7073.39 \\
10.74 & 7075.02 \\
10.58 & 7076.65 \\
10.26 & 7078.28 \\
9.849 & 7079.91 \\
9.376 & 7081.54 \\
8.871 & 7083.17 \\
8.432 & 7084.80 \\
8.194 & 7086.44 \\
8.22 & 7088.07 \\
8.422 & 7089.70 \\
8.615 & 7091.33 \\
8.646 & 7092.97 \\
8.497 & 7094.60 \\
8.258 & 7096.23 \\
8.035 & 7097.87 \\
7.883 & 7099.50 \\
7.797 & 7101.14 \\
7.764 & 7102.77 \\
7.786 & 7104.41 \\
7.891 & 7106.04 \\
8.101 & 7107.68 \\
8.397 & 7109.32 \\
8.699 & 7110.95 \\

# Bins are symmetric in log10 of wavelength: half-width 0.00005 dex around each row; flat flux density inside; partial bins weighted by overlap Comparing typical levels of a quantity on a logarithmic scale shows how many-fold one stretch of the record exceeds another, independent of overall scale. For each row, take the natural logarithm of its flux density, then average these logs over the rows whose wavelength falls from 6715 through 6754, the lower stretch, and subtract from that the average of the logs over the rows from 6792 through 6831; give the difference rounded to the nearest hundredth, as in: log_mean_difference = -0.07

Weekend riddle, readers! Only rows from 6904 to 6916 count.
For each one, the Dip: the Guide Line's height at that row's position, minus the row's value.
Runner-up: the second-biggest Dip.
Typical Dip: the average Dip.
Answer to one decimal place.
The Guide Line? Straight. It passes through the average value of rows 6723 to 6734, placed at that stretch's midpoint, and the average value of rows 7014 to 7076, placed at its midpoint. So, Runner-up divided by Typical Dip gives 0.9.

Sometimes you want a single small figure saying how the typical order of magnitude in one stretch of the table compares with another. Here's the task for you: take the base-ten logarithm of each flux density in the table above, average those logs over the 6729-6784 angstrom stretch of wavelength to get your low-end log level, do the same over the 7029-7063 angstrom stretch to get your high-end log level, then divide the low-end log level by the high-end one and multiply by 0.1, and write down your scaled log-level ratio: 0.0971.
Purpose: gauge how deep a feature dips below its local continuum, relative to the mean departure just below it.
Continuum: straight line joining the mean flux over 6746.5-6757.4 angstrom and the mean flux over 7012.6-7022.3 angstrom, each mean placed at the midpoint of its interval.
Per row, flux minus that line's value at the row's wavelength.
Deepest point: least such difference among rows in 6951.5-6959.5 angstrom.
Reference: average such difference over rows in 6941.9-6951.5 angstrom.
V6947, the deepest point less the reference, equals -1.3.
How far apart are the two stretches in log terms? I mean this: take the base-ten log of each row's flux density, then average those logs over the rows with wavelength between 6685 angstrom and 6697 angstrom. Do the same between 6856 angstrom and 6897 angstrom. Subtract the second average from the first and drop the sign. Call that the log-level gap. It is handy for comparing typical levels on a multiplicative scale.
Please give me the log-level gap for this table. 0.01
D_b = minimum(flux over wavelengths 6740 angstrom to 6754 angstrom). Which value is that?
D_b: 7.64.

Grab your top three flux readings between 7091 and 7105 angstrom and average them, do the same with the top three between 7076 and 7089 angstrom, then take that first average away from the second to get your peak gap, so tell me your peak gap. 1.6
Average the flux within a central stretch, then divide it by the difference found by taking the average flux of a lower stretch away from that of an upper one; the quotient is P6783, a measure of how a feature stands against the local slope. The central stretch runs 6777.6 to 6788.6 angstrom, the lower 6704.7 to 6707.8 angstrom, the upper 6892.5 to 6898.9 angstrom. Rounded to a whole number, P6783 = 12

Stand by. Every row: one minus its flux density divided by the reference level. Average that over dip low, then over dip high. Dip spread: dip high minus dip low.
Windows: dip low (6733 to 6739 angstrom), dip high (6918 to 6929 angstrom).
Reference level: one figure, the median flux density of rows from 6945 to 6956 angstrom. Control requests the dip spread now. -0.13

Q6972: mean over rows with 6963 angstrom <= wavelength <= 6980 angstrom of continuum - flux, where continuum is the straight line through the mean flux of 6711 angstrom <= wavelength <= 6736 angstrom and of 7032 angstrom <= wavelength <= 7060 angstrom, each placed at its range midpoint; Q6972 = -0.21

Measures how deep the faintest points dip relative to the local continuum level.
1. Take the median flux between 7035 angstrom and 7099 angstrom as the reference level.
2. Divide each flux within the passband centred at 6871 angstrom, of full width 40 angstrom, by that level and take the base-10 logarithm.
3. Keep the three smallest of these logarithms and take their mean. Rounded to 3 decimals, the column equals -0.029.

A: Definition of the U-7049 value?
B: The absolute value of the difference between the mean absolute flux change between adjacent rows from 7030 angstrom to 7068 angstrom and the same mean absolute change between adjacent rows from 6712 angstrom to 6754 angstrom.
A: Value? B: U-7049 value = 0.022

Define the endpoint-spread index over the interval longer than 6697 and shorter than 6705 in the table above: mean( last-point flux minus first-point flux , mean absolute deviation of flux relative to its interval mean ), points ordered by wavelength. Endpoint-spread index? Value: -0.25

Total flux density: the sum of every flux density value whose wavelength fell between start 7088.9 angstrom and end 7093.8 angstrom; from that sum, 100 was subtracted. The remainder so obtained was -74.3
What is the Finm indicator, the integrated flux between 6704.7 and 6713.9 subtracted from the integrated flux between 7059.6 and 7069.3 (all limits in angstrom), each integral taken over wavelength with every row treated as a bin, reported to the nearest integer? 1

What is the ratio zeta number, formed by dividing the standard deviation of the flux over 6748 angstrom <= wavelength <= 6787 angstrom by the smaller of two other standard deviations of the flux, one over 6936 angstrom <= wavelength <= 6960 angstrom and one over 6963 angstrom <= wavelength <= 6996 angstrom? 0.98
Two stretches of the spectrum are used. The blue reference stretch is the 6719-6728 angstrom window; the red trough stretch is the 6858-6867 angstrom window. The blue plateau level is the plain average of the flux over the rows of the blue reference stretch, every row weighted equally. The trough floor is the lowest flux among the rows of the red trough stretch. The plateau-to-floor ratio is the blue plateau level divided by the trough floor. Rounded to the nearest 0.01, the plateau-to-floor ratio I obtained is 1.06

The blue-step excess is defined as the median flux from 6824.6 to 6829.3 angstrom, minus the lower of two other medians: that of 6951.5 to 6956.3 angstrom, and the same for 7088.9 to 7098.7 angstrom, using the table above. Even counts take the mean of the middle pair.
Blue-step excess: 1.6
